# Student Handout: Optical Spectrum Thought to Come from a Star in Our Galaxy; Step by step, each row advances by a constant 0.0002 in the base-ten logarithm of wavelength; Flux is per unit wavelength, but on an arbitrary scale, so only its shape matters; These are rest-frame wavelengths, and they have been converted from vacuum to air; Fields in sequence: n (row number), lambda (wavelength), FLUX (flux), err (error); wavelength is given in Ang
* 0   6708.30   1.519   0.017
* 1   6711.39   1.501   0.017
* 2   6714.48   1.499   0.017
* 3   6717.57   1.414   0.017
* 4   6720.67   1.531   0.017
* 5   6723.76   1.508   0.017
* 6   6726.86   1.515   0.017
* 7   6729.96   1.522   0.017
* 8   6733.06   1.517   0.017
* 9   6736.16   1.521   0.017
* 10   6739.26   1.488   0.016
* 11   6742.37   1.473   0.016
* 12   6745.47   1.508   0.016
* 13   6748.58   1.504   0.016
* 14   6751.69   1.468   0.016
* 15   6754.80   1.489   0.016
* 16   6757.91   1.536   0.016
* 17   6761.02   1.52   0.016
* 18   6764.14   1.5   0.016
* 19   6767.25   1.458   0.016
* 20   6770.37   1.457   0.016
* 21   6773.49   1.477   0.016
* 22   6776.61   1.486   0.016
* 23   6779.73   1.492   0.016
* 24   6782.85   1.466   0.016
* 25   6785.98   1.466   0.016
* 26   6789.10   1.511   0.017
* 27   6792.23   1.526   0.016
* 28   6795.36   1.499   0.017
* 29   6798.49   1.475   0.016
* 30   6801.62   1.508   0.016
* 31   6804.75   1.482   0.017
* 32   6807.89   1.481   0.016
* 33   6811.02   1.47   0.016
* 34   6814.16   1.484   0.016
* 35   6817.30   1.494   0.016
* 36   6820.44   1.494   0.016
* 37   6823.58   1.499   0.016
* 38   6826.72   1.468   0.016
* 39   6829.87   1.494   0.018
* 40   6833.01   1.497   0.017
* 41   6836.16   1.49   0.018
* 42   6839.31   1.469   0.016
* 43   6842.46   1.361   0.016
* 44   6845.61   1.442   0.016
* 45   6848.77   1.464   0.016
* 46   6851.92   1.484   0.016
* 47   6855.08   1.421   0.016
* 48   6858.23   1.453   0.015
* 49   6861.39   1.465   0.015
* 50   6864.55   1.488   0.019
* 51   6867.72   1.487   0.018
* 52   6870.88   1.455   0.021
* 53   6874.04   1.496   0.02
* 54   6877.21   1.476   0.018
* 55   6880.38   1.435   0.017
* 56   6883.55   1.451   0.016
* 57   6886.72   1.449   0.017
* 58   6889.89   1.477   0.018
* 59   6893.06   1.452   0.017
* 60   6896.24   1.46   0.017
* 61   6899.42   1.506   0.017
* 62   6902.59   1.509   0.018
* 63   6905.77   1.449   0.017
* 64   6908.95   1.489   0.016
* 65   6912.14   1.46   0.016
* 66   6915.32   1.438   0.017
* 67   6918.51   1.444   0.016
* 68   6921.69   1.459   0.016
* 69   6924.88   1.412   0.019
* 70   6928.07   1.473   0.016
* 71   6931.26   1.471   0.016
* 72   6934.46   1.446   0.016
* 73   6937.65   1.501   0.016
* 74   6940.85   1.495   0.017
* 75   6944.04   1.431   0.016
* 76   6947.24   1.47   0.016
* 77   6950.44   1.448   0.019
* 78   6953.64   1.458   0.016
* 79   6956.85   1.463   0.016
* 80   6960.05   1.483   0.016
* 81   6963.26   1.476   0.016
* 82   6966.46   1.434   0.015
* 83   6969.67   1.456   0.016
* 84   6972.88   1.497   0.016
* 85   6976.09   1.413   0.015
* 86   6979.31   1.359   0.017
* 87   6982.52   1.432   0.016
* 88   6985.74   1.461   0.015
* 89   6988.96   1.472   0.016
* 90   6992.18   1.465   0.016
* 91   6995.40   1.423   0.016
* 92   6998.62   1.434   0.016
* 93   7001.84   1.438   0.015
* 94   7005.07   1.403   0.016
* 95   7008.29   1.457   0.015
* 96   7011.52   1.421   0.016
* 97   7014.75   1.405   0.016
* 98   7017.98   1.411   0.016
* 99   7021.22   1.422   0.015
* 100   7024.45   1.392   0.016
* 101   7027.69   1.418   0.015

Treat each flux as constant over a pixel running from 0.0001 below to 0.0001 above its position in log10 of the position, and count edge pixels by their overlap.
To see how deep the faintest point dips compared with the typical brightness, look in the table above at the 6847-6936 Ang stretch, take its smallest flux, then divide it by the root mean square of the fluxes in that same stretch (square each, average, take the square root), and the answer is 0.965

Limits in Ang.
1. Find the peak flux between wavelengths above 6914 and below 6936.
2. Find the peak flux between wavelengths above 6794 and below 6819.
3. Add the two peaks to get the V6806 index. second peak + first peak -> 2.98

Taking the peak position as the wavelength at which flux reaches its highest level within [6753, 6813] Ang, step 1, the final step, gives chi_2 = 6757.91 Ang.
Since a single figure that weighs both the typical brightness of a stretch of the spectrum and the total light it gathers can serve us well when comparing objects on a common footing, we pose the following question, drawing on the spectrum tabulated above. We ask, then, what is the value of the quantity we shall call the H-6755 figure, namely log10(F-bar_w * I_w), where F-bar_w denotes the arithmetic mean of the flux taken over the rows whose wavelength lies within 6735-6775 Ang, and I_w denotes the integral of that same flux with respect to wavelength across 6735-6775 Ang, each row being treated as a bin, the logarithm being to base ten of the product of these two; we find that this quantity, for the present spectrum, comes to 1.95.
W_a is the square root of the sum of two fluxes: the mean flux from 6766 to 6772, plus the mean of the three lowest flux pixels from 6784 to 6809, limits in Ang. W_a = 1.71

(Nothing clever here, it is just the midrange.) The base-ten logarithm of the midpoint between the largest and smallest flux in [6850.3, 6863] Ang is 0.162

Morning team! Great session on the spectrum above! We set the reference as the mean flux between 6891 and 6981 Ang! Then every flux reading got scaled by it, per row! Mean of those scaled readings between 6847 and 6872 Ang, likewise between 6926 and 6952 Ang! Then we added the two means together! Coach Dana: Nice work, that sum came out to 2.01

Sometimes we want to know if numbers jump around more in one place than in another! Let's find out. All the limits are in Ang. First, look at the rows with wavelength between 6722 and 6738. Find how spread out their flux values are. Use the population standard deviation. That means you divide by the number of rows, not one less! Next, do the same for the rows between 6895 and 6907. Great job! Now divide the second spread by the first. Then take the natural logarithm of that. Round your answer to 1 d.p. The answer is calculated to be 1.7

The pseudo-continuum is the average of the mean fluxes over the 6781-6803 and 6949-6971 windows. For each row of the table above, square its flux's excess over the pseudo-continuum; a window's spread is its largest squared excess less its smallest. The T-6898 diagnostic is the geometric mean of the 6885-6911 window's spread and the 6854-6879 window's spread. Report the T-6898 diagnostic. 0.0018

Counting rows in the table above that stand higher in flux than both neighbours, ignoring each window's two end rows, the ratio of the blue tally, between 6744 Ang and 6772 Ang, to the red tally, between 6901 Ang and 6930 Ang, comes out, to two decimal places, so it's 0.50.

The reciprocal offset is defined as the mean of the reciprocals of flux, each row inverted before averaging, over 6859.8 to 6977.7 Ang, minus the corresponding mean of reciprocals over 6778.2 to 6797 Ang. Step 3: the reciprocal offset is 0.013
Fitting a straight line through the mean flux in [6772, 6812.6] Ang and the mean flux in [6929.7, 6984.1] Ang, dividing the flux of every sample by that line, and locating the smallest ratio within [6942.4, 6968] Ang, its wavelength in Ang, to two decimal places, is 6944.04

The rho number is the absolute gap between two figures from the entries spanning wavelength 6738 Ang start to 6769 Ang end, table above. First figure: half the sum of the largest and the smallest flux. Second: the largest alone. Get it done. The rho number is 0.039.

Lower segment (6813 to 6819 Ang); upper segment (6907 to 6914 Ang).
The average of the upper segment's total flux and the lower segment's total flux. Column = 2.96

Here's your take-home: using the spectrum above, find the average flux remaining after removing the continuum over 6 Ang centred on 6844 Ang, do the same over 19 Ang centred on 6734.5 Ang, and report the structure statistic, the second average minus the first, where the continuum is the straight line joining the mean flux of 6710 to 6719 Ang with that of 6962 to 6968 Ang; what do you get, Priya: 0.10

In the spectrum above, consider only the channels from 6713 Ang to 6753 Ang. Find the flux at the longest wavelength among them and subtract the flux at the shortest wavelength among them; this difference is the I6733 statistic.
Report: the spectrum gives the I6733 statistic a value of -0.031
